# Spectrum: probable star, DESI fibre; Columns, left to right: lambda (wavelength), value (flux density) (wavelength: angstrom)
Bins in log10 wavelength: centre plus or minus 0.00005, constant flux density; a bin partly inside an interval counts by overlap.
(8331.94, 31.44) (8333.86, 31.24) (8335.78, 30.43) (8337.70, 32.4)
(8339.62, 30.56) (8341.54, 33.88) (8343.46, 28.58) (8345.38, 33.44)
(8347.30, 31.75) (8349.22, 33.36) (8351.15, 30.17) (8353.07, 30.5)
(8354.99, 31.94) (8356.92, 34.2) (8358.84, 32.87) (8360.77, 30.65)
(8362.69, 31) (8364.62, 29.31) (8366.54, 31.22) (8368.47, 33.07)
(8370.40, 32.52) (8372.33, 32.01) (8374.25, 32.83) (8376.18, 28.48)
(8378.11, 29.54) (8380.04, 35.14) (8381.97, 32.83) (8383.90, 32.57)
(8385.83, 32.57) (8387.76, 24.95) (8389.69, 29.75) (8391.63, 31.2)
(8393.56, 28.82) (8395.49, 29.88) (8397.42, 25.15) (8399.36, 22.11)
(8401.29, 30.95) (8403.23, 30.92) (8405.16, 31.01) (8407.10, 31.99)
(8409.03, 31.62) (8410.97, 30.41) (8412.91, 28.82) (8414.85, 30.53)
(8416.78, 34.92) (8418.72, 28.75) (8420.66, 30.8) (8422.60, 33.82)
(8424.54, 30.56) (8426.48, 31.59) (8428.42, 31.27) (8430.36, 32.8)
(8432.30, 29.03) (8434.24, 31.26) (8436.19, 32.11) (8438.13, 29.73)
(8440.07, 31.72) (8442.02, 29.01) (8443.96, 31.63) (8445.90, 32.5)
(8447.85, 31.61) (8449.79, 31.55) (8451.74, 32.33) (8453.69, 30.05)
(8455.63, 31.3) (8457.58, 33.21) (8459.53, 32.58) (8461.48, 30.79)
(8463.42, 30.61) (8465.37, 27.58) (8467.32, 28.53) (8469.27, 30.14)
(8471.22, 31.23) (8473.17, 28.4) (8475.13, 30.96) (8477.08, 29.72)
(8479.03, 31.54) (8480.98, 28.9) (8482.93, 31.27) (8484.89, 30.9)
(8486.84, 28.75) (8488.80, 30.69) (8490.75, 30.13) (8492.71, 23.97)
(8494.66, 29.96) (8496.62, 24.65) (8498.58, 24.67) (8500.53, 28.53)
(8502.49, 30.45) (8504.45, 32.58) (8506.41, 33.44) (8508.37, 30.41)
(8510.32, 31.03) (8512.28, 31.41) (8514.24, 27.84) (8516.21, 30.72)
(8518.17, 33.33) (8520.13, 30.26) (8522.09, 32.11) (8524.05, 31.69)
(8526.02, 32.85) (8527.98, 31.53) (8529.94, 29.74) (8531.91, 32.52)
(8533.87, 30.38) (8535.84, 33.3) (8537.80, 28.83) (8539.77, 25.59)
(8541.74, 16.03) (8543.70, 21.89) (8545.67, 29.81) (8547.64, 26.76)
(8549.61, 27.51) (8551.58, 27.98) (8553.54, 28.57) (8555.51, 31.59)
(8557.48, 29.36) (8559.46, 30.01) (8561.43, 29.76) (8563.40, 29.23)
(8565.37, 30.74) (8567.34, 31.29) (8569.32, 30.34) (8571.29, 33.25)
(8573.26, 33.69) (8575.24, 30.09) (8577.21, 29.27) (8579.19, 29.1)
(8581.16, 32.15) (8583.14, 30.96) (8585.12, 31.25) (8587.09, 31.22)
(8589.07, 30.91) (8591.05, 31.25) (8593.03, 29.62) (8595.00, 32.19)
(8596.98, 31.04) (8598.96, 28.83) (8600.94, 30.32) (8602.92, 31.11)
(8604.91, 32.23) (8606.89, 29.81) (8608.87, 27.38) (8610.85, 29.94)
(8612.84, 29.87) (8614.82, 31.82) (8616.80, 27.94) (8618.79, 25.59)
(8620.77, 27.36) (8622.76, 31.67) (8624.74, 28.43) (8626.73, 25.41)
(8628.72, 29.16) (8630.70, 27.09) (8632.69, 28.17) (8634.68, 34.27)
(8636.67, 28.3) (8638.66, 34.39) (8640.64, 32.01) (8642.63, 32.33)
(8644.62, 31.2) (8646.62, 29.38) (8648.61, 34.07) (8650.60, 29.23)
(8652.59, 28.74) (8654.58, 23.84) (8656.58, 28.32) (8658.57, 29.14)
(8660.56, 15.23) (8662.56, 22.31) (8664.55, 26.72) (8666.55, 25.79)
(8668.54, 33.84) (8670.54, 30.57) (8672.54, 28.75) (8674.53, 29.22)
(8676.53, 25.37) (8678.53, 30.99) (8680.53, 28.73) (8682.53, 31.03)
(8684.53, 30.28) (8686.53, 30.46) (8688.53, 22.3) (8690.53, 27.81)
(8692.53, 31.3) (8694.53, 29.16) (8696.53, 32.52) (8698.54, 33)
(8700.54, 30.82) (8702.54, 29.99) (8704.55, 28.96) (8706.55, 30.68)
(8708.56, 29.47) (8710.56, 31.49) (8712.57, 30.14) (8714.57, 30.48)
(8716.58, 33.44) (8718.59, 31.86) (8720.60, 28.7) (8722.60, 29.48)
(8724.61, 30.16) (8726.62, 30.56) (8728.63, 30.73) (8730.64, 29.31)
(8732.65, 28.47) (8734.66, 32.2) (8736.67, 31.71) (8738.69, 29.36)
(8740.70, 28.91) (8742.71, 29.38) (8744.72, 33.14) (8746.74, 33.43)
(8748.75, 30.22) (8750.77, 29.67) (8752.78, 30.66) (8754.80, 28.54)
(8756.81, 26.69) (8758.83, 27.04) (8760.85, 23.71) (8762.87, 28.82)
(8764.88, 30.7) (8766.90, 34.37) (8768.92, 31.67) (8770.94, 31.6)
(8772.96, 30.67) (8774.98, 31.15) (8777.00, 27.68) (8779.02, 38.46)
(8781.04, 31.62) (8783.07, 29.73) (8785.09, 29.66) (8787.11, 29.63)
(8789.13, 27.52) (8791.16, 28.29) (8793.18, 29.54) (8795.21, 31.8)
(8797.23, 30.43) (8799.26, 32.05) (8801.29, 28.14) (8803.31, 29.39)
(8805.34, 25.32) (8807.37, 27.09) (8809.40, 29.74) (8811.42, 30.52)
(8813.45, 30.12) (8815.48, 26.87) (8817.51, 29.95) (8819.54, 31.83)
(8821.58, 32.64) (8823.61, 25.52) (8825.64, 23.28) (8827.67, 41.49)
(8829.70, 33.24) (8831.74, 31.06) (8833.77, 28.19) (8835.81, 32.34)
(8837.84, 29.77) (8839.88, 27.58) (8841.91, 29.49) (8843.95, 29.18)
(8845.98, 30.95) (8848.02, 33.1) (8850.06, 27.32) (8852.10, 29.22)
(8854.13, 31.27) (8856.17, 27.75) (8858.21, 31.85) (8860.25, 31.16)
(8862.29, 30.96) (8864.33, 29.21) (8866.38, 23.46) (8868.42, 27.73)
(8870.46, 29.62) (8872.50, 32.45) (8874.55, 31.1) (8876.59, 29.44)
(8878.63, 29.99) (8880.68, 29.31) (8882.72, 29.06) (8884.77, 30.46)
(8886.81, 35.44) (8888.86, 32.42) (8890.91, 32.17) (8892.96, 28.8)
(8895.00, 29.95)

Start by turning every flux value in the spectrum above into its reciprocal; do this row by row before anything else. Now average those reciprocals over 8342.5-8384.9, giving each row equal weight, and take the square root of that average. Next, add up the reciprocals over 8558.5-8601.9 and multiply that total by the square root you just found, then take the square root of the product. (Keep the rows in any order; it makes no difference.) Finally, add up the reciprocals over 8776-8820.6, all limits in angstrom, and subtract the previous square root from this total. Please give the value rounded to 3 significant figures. 0.387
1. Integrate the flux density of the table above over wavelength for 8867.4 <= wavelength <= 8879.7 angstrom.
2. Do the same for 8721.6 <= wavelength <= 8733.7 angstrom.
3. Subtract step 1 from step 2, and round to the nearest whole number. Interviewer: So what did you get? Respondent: -9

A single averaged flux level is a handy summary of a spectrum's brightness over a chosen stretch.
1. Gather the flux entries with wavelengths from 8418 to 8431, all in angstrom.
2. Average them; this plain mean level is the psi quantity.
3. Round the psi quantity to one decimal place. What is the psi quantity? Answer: 31.4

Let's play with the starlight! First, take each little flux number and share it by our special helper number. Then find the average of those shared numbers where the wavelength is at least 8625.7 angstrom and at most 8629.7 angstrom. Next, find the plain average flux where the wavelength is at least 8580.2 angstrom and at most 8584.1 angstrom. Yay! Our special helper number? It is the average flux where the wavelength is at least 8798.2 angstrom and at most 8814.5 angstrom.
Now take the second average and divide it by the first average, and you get 33.6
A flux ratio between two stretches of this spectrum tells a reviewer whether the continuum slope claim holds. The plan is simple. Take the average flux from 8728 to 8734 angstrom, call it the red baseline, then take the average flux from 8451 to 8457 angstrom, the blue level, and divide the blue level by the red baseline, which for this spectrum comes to 1.06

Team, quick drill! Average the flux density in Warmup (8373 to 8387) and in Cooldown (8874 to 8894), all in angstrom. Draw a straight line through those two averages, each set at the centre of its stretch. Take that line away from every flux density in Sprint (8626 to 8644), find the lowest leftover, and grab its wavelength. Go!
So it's 8626.73 angstrom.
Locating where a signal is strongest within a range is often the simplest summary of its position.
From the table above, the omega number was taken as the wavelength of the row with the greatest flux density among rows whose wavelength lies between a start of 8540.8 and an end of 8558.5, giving 8555.51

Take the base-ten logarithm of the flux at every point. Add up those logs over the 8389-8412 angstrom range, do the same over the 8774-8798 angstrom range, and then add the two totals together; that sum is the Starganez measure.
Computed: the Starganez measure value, 35.4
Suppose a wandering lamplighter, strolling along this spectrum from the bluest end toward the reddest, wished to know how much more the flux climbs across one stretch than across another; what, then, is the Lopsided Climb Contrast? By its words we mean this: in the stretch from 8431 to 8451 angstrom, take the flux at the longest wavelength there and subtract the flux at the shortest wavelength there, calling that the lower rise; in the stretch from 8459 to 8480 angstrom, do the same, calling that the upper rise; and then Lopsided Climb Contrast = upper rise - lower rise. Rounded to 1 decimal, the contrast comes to -3.6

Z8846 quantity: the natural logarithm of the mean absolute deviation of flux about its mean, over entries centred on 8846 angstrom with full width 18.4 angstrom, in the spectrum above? 0.29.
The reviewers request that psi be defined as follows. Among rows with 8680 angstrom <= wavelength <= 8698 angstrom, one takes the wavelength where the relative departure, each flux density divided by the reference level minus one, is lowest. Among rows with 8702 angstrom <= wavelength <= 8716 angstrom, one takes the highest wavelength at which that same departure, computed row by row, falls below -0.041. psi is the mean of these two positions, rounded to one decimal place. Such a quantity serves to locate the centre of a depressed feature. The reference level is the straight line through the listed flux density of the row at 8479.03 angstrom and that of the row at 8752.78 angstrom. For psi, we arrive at 8698.5 angstrom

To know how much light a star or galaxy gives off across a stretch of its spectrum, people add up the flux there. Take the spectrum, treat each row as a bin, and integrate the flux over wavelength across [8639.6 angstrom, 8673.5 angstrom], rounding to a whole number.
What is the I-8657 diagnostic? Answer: 960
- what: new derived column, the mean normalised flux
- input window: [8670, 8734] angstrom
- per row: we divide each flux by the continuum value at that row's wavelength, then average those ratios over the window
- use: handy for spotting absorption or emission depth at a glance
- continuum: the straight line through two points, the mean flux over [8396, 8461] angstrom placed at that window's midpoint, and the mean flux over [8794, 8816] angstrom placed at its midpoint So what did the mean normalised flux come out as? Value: 1.01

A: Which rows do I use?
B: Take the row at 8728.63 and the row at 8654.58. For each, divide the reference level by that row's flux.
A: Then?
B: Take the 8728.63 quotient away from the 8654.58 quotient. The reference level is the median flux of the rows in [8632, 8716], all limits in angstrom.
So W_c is 0.280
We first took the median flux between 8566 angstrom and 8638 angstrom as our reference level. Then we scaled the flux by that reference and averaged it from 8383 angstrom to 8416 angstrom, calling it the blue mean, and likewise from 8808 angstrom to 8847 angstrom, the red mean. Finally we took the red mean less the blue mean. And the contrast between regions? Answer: 0.02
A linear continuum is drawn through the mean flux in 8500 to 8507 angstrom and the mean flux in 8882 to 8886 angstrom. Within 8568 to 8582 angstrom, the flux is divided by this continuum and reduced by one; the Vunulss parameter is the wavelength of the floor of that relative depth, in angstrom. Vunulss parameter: 8579.19 angstrom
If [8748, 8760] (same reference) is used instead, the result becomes 8756.81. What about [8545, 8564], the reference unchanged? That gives 8547.64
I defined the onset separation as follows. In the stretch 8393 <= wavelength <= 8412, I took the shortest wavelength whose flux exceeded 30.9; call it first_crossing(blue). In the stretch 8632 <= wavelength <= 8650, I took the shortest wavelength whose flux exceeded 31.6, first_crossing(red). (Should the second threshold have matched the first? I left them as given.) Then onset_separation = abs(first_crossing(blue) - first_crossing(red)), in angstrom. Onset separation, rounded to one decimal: 233.4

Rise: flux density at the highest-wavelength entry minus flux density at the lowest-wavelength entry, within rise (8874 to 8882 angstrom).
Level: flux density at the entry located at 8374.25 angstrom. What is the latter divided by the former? -18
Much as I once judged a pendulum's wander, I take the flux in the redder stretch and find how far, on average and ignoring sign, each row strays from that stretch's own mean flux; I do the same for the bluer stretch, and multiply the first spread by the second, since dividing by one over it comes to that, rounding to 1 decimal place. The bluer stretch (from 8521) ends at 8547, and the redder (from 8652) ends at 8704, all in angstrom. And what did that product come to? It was 10.3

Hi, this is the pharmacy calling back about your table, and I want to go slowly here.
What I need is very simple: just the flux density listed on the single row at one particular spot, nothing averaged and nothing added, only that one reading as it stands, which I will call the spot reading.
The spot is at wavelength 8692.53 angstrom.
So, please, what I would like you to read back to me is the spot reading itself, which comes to 31.3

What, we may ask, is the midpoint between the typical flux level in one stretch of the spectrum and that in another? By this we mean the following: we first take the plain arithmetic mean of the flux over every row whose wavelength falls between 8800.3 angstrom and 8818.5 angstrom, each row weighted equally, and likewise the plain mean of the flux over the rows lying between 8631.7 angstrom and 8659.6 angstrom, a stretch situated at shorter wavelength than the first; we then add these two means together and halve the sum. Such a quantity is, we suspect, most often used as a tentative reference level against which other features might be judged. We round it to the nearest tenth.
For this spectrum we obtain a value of 29.4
